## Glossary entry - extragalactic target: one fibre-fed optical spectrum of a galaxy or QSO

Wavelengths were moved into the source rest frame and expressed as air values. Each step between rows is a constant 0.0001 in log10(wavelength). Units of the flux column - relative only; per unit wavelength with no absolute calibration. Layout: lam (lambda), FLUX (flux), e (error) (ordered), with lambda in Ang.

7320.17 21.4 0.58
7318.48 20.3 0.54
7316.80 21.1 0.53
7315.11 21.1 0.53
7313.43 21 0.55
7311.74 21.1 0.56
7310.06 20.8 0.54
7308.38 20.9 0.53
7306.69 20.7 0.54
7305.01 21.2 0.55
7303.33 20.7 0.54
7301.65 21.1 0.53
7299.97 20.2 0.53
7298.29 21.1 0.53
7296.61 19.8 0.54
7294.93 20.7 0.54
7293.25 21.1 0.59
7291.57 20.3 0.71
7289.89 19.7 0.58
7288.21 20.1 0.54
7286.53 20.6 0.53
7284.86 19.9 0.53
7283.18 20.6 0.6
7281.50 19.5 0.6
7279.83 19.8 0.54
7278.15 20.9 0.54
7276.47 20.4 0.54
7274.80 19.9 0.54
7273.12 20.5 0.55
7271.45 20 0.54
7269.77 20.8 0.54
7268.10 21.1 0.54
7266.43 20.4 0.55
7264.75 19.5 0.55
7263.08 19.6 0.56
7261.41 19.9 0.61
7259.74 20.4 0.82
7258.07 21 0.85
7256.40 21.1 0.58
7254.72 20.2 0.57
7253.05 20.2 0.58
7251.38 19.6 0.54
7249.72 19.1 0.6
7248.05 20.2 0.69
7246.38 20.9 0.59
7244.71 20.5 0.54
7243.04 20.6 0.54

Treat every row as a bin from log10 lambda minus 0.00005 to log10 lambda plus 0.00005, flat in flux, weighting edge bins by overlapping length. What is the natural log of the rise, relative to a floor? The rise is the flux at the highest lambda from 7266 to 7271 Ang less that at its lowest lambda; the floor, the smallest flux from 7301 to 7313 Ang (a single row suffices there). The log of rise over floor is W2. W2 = -3.9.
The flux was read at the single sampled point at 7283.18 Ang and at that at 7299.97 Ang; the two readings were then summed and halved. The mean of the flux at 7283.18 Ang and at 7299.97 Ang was 20.4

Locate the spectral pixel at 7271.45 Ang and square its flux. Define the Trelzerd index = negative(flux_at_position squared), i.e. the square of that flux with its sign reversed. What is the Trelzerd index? -400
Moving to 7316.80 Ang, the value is -445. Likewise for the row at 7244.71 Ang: -420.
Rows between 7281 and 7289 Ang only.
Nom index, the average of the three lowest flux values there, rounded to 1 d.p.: 19.8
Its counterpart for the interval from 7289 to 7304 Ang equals 19.9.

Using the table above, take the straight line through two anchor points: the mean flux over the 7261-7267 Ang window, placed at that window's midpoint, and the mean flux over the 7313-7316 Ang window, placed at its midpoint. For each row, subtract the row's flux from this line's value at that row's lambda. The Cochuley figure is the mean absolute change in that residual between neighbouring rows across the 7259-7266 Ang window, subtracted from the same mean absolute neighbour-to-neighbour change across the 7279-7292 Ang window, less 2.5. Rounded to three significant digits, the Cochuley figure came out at -2.22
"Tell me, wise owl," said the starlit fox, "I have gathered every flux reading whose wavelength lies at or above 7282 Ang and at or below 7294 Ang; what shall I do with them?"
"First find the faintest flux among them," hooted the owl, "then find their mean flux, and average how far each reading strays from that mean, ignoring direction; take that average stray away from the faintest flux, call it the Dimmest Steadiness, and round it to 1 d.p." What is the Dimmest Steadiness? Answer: 19.3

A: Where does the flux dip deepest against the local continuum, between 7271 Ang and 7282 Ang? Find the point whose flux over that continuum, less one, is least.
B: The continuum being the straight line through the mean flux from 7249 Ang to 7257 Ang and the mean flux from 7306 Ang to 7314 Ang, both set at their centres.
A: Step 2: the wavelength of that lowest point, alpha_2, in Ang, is 7281.50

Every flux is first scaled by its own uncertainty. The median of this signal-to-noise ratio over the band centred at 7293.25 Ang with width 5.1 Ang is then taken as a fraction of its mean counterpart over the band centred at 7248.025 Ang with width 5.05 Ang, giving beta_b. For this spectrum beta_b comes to 1.11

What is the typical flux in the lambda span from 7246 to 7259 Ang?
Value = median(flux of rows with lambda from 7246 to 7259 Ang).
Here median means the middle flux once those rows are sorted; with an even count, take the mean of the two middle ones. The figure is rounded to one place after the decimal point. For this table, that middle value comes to 20.2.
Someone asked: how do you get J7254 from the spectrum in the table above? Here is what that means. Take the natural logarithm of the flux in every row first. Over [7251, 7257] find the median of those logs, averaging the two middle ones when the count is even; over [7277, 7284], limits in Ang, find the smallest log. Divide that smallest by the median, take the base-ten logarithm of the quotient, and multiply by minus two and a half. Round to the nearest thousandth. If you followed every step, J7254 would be 0.013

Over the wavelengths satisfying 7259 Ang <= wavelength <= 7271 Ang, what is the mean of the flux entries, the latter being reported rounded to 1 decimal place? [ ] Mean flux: 20.2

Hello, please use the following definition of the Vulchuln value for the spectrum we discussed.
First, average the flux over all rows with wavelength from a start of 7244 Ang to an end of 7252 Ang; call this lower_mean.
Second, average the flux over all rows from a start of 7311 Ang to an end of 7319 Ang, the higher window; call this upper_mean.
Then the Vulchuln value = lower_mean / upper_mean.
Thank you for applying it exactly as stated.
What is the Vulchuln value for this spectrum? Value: 0.959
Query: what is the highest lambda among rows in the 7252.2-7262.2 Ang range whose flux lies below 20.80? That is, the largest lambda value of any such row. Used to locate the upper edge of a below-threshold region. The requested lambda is 7261.41 Ang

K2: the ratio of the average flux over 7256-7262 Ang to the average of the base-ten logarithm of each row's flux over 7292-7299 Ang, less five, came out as 10.7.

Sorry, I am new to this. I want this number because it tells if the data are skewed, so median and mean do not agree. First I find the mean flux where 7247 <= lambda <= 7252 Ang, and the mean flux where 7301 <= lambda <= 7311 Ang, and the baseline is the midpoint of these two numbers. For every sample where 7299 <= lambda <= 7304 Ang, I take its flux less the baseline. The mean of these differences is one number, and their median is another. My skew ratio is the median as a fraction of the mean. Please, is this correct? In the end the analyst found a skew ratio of 1.1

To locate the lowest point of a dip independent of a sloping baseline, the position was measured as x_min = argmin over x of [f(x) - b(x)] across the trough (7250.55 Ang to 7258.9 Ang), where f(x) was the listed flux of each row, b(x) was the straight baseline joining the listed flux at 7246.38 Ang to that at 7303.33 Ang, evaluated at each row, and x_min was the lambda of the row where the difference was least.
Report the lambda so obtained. 7251.38 Ang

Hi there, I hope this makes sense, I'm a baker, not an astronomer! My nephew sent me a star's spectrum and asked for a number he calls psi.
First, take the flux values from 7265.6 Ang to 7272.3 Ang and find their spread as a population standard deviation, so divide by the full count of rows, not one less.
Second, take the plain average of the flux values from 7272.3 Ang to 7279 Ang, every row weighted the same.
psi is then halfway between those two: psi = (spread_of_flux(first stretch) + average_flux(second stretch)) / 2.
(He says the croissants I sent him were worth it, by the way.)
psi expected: 10.4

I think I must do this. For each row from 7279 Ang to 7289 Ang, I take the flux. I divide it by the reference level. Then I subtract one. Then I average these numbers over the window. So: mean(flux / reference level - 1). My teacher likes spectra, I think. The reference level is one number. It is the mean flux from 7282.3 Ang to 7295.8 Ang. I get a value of -0.014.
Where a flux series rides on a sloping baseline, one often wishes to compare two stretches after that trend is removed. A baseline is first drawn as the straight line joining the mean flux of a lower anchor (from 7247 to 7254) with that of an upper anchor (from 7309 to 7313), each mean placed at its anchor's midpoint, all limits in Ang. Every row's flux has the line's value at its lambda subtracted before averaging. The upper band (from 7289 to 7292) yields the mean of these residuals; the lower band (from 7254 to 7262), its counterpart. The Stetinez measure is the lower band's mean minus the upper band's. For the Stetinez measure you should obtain 1.2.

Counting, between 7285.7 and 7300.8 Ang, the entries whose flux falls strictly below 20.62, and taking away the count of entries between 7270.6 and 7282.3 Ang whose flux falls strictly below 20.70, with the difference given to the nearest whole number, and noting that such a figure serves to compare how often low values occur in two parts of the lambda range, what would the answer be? 0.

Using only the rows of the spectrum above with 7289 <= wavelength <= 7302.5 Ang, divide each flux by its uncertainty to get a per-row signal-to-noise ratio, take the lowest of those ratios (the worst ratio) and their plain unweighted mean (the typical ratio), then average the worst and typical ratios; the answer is 32.5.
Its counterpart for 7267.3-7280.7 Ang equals 37.2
